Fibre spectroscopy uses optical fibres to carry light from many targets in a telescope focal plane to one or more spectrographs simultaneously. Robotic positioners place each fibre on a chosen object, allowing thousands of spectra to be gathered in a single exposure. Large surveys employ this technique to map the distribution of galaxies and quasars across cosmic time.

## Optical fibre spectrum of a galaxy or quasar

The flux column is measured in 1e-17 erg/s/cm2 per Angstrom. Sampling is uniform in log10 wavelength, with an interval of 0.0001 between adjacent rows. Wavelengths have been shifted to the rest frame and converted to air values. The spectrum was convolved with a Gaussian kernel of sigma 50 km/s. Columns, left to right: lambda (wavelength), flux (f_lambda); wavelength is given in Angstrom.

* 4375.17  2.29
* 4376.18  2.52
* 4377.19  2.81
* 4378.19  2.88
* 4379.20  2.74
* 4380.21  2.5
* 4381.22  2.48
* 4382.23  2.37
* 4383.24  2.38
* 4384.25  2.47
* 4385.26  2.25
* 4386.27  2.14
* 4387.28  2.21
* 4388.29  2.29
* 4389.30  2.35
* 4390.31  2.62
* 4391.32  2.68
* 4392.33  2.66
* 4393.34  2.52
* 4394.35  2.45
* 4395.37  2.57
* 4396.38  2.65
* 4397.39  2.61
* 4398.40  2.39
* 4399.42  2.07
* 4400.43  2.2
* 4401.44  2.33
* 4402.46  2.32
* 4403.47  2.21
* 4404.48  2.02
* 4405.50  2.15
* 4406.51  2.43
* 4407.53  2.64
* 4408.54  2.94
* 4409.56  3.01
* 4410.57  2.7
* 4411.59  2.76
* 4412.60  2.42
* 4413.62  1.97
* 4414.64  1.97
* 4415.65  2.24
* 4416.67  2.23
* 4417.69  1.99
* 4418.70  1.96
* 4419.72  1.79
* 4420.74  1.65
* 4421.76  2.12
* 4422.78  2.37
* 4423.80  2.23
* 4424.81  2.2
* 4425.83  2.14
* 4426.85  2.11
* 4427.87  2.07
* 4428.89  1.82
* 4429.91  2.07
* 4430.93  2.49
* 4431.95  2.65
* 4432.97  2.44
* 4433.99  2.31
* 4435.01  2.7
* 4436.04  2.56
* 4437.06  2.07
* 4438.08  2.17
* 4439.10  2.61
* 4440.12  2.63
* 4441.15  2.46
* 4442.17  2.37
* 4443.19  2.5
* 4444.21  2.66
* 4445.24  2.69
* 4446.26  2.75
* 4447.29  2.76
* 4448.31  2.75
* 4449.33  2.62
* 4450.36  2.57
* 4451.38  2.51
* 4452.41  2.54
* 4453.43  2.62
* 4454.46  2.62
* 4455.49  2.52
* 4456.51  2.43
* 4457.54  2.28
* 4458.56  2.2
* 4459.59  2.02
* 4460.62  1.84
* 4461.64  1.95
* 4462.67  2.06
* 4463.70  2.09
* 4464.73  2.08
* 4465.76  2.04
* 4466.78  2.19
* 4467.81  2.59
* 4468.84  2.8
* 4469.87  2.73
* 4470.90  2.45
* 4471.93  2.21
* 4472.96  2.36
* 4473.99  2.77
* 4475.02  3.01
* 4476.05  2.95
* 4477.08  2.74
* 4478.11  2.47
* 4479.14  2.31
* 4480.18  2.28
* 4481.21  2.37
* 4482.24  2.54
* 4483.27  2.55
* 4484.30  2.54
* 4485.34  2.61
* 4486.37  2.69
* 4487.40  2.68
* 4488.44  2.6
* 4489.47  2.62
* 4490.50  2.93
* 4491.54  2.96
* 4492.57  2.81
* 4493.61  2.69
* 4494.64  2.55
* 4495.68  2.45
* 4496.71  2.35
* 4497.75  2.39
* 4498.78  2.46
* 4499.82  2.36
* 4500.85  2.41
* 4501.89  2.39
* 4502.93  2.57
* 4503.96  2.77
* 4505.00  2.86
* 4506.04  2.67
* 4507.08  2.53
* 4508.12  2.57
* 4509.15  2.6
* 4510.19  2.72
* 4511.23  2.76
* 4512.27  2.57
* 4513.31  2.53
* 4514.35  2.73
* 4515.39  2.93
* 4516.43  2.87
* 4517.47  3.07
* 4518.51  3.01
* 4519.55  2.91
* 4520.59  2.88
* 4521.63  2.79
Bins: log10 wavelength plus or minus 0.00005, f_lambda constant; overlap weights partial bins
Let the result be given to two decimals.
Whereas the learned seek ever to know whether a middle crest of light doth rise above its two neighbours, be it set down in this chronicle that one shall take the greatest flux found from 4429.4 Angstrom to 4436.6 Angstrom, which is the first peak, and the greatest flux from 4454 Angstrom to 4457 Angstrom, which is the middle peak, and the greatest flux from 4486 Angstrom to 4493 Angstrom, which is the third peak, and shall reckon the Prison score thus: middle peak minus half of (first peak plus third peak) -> -0.21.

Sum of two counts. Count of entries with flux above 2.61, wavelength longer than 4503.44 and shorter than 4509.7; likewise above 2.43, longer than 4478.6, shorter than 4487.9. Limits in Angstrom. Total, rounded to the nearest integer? 9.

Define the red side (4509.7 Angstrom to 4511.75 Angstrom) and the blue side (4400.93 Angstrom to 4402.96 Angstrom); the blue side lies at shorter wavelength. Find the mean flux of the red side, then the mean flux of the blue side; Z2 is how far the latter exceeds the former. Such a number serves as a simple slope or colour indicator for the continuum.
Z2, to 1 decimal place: -0.4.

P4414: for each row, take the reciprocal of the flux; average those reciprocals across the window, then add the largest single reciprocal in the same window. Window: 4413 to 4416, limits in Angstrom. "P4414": 0.99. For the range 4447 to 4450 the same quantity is 0.75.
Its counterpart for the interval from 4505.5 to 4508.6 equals 0.78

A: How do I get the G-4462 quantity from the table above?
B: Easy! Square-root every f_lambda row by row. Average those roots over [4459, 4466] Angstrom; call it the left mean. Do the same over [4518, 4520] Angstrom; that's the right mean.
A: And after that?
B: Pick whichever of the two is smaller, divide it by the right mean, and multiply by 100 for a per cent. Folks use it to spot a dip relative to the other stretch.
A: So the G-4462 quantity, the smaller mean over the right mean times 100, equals 82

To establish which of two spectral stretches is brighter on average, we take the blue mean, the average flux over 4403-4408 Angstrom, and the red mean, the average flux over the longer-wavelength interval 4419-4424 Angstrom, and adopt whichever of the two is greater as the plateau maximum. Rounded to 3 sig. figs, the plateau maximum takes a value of 2.29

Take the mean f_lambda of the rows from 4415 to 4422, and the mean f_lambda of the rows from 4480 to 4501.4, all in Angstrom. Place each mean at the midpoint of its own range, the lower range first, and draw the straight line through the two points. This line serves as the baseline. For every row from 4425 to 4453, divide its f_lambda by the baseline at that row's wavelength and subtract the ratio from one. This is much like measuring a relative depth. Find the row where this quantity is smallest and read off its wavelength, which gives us 4435.01 Angstrom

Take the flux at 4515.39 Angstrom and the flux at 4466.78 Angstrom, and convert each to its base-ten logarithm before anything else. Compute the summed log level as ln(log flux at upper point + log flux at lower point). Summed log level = -0.21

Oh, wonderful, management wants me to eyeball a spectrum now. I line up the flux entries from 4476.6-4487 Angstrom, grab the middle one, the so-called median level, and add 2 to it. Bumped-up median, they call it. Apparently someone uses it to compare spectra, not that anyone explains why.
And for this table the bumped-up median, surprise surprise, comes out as 4.54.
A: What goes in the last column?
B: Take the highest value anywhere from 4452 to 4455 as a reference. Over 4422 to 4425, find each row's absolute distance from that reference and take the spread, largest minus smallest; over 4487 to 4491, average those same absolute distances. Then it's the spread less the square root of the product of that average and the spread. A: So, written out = 0.041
